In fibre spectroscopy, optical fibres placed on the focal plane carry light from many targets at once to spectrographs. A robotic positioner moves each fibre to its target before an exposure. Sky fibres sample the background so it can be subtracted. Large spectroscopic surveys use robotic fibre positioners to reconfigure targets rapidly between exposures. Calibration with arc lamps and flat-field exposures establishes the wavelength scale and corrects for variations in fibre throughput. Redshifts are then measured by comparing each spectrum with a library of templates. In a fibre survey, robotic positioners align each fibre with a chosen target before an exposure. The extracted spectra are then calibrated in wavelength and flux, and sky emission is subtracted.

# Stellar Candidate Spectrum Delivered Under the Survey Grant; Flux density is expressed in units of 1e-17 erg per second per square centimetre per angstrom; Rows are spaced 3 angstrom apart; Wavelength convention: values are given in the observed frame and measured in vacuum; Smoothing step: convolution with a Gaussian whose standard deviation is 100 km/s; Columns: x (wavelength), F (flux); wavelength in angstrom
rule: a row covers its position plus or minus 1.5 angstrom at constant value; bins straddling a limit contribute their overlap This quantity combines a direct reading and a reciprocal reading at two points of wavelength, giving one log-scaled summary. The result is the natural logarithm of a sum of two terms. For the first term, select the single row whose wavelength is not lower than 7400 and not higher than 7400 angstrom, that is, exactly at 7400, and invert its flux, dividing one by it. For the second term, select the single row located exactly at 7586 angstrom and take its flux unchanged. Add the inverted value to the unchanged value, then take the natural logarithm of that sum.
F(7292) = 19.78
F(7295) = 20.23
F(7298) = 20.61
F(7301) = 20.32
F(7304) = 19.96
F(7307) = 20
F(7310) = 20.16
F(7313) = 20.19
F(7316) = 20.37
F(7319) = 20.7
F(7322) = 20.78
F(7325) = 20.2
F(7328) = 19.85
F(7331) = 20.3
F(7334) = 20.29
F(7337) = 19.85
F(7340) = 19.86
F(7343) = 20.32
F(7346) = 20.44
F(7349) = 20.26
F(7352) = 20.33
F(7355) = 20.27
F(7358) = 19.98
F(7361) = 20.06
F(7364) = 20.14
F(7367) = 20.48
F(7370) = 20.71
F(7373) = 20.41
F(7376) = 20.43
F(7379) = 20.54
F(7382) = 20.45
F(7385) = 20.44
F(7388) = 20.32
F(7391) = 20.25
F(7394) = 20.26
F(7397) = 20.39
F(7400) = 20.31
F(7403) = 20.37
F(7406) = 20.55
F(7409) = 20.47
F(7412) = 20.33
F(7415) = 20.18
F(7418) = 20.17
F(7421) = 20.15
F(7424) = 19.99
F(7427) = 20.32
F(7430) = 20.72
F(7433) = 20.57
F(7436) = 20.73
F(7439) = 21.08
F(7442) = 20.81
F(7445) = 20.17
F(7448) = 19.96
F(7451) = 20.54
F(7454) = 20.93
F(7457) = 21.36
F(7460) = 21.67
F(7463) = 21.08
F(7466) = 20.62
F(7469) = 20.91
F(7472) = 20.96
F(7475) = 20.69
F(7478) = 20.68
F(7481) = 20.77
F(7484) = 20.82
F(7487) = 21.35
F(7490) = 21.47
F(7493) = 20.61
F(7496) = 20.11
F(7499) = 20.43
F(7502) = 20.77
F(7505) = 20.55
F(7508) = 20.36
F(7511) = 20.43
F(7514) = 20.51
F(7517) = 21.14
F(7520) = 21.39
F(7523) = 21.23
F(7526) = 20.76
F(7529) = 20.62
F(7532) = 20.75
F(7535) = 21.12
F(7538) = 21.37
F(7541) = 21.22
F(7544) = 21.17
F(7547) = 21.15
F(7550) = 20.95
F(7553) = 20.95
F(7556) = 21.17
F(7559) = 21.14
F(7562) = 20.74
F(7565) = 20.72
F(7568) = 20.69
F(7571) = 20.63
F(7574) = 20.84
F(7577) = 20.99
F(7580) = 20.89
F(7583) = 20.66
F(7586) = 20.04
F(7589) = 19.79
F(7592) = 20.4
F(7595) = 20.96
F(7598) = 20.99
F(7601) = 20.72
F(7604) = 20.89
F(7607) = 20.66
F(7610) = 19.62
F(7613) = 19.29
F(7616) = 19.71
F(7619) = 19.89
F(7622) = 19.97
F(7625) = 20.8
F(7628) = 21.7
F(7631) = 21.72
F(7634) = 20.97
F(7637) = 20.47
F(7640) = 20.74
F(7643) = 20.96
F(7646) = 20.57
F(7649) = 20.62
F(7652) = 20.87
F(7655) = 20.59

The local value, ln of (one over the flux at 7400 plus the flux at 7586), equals 3.000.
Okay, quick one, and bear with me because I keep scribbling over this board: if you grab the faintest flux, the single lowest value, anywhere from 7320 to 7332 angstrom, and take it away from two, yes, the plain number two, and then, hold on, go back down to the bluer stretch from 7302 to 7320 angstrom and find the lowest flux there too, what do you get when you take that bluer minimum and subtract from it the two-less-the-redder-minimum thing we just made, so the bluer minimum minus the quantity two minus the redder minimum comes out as 37.8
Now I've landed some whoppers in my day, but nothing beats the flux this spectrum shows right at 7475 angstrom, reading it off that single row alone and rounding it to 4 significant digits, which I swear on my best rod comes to 20.69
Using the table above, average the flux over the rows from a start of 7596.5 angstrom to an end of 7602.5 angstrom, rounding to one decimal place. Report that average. 20.9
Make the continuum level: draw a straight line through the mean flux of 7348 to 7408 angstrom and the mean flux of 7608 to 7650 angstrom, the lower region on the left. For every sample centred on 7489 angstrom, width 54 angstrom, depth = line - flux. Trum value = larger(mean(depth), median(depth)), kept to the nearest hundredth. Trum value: -0.28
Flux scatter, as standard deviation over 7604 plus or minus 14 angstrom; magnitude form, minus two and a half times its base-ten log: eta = 0.5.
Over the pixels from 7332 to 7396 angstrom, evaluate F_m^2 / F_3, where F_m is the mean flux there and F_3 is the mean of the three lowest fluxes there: 20.7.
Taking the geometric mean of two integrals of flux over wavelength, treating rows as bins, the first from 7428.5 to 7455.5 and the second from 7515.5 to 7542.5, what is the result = 562.6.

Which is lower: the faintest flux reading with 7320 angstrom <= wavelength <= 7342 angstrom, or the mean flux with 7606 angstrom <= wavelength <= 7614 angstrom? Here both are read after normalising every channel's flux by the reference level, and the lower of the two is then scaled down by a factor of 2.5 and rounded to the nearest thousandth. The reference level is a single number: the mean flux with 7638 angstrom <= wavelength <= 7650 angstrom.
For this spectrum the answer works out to 0.383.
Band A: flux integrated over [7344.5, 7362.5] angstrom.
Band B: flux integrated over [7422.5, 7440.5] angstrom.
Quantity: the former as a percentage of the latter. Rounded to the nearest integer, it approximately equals 98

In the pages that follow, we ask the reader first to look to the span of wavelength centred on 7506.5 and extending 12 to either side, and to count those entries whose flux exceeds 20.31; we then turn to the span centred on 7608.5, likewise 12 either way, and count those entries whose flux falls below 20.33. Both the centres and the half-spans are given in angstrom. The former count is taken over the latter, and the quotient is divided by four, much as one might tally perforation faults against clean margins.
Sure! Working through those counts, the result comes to 0.44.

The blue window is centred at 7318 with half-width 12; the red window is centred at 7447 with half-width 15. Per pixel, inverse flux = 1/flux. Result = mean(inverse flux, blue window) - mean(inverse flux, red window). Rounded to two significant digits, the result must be 0.0012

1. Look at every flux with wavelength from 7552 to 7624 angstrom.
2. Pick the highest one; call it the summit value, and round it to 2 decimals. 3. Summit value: 21.17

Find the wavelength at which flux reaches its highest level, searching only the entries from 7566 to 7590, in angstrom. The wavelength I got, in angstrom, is 7577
